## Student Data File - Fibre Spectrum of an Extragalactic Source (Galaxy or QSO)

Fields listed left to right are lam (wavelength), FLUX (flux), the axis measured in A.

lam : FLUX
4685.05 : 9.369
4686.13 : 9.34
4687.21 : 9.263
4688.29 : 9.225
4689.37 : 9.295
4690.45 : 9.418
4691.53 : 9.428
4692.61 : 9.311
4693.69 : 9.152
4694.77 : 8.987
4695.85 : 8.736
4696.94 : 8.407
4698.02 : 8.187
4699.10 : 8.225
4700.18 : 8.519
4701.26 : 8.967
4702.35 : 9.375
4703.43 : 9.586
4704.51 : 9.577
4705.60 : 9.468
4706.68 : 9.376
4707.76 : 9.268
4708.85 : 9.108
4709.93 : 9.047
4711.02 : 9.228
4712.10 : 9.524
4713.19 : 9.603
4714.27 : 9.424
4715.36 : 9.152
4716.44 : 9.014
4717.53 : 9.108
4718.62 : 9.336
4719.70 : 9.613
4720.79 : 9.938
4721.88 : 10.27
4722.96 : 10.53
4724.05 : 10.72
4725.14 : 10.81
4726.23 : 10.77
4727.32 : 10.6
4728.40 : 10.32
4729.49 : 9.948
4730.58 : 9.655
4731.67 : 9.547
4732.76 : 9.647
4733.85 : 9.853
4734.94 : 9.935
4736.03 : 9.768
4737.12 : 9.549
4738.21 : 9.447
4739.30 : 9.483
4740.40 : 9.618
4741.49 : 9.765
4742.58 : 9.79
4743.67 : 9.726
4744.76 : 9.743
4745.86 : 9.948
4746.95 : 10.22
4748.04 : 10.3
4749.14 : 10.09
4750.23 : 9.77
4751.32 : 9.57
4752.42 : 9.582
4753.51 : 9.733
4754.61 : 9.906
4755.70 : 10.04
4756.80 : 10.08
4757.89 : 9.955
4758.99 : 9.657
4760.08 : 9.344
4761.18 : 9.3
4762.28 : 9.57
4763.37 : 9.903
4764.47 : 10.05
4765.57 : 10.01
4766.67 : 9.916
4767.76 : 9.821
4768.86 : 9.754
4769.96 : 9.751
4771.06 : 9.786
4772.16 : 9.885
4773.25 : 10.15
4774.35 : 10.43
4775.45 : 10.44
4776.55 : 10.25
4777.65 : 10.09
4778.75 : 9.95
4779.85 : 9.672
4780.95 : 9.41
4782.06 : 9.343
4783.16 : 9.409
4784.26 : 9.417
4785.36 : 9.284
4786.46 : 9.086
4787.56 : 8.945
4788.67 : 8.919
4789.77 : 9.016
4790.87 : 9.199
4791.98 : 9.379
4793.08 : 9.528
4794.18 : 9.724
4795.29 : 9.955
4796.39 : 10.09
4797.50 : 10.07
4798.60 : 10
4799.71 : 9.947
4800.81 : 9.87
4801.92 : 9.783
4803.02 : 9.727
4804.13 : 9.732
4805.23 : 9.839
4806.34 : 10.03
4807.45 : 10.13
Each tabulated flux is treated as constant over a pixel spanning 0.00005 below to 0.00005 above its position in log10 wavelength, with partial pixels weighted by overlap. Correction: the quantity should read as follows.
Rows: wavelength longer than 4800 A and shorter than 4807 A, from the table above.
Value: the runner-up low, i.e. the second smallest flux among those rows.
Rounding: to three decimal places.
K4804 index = 9.732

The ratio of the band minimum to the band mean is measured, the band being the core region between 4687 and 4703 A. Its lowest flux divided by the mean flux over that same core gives 0.913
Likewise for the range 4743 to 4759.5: 0.968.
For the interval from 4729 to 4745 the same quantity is 0.974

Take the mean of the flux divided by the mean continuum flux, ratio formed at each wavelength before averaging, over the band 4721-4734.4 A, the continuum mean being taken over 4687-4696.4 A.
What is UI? 1.11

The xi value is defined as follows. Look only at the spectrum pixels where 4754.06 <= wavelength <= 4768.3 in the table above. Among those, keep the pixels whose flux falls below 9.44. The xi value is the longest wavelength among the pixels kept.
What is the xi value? 4761.18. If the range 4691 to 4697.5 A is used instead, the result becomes 4696.94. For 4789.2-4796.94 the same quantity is 4791.98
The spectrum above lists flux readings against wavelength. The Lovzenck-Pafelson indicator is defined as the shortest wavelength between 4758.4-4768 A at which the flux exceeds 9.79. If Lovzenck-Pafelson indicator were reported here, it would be 4763.37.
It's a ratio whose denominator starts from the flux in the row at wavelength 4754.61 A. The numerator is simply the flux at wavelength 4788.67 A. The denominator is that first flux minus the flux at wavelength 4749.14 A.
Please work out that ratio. -48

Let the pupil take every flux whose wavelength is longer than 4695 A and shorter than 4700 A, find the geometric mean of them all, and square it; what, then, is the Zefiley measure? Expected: 70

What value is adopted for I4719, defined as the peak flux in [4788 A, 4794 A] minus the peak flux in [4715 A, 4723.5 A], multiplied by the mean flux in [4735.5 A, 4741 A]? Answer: -10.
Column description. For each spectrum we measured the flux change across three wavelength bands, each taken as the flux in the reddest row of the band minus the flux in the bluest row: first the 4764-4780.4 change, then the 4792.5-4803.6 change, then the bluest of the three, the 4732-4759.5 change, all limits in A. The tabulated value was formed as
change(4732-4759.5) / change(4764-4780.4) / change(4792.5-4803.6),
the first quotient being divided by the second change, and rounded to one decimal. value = -0.1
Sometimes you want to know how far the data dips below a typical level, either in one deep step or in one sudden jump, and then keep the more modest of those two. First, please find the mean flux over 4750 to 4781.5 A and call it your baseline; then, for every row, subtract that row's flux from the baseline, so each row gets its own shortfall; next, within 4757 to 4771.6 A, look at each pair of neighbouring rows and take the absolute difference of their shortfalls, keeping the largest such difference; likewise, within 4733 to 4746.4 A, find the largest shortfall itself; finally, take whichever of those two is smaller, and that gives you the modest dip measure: 0.333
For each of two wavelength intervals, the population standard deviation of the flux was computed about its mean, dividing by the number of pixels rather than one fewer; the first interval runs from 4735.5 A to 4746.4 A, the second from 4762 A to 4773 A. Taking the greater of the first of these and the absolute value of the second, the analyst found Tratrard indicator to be 0.15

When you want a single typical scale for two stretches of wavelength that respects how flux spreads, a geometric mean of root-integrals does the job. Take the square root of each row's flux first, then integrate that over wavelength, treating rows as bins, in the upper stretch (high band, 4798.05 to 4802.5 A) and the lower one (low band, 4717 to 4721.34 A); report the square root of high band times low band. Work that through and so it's 13.7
